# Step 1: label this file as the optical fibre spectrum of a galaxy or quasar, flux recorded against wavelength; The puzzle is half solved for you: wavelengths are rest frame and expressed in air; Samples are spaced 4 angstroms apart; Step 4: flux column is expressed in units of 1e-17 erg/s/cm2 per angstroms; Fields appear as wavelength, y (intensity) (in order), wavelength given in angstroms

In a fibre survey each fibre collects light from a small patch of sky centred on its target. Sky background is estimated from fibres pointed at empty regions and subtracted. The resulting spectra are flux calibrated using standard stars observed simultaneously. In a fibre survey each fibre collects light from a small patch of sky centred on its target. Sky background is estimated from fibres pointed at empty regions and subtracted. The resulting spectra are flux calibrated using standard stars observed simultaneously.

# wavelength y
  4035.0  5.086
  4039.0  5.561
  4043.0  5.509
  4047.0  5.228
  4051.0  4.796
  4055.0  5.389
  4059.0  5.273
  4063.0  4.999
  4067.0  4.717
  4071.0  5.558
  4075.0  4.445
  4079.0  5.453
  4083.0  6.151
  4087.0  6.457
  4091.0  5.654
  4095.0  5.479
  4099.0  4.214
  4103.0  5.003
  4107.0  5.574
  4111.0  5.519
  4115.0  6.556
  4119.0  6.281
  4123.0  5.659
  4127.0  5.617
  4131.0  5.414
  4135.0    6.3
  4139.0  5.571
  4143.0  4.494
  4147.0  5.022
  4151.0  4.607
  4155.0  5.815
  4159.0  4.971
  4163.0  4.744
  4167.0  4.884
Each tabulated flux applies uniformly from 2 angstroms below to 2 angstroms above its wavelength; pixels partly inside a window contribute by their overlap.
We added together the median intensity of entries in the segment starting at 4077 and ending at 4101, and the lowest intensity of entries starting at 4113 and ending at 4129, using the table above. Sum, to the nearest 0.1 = 11.2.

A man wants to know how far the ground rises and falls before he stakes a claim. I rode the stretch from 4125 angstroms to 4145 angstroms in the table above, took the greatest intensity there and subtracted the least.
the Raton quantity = 1.8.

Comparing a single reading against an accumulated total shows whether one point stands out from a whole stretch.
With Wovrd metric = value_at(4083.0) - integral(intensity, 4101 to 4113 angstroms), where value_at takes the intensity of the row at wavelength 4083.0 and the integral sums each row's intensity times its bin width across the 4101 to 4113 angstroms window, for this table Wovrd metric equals -58.2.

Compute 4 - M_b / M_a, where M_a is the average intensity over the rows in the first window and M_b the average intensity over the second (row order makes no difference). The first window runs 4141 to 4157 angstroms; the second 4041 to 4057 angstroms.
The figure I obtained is 2.95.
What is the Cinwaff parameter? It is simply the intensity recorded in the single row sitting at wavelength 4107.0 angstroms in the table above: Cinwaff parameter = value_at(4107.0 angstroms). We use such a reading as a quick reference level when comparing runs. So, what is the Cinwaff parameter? 5.574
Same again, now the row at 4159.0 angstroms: 4.971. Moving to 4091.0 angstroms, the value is 5.654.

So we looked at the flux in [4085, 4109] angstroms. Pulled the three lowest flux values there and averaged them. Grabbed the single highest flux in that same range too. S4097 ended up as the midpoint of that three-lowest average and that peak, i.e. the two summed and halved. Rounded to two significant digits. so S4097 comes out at 5.7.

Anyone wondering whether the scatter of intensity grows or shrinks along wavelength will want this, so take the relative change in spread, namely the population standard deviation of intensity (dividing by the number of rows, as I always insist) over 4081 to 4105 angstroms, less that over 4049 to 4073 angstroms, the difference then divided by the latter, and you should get 1.4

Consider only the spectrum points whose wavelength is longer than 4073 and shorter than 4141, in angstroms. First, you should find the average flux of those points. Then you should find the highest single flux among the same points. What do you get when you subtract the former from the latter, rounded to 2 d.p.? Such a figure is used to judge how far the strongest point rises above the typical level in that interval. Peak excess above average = 0.95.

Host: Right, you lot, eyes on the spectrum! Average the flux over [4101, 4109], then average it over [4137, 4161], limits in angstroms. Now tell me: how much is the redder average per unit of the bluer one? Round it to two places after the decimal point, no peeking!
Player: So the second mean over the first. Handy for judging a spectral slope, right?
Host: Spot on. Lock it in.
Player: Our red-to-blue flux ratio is 0.96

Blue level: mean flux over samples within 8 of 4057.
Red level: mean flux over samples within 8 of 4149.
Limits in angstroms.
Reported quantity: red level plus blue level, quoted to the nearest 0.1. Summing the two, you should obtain 10.1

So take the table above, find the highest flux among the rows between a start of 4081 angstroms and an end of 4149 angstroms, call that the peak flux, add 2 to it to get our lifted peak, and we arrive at 8.56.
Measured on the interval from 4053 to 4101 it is 8.46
